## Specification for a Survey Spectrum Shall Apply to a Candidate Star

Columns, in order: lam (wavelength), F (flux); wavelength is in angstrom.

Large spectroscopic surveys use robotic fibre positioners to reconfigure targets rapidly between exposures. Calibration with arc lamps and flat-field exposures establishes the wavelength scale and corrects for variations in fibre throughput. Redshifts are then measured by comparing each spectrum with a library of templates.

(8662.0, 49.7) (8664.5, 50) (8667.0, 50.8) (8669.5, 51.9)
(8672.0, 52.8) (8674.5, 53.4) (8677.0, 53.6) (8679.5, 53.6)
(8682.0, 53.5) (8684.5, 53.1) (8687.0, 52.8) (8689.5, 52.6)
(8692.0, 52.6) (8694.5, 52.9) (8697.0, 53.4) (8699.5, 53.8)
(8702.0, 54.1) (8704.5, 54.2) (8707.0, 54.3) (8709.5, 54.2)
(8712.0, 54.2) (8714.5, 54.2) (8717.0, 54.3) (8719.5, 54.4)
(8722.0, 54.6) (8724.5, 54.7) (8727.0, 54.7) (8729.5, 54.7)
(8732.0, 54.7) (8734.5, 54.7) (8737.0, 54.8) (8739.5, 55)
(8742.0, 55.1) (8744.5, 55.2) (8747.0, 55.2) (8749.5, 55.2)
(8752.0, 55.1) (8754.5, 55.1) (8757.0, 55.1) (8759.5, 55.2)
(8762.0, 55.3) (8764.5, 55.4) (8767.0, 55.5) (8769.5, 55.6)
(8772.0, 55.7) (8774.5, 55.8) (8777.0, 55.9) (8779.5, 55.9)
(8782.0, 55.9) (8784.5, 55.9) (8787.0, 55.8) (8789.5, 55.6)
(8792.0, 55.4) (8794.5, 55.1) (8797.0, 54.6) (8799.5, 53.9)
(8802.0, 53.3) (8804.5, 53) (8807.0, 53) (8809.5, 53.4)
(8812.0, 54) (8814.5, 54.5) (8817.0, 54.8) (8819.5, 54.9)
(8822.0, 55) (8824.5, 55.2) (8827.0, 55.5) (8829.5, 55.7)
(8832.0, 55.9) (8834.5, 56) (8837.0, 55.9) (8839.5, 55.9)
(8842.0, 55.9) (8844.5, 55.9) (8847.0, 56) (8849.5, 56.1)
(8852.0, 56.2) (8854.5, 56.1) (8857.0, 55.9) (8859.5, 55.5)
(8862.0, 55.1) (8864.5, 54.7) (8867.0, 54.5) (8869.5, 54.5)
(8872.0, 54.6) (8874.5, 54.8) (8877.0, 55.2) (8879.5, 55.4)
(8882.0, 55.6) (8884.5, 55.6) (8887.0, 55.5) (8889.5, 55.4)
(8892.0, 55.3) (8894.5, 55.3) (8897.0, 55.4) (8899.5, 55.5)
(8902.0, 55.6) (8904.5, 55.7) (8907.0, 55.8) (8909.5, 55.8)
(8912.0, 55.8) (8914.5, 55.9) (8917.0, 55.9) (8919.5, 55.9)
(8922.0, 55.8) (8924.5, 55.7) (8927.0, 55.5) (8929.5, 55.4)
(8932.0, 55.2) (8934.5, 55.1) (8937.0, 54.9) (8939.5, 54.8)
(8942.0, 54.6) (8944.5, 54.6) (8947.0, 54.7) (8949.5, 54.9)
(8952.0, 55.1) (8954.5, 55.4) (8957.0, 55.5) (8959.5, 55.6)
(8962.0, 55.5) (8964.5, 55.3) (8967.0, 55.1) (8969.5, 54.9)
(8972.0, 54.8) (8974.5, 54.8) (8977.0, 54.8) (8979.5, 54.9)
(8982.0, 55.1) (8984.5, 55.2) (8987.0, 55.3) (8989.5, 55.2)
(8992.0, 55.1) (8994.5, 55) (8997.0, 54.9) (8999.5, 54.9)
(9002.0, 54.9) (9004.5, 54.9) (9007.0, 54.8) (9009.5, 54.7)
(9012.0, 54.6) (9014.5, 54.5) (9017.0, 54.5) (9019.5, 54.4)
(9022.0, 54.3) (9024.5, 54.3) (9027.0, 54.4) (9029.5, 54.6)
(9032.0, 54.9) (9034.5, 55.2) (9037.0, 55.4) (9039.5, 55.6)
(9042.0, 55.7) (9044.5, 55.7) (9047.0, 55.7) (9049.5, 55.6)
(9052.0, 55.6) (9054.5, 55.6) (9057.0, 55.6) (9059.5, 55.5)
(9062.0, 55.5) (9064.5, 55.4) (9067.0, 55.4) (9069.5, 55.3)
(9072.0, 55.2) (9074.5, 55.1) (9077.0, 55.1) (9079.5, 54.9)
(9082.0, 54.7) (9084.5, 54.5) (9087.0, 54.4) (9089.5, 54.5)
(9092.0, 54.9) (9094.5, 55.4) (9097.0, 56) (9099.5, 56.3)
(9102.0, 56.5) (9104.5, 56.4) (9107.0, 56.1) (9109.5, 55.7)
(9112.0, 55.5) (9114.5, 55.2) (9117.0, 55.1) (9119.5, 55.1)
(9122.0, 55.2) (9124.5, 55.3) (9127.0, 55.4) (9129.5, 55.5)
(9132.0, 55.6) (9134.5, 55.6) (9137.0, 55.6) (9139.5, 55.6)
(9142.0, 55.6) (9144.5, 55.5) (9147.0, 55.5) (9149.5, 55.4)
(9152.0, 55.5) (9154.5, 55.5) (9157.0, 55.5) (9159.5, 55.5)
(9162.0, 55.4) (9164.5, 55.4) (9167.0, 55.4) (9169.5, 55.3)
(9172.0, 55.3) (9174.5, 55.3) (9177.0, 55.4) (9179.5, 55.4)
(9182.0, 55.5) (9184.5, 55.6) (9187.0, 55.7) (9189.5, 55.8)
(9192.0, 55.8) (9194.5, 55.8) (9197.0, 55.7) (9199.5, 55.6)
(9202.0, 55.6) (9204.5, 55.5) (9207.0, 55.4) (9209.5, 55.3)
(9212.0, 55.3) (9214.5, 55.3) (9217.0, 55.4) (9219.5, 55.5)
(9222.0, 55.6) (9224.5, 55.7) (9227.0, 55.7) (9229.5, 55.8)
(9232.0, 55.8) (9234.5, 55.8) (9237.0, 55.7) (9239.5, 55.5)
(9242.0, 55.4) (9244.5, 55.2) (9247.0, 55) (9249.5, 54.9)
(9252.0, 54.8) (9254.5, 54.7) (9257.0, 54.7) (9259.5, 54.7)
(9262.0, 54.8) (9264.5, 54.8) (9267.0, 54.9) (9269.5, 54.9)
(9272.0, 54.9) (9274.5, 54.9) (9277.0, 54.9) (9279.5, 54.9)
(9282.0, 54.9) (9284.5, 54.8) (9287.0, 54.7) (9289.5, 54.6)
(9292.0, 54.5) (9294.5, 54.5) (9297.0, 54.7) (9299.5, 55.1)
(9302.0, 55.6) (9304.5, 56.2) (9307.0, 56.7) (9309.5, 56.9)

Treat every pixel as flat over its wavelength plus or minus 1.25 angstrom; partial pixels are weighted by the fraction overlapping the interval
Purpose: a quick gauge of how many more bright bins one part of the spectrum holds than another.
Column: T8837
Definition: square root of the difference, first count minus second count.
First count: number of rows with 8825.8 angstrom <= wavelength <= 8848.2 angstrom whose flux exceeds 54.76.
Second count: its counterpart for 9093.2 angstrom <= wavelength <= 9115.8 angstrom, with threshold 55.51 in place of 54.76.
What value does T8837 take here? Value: 1.7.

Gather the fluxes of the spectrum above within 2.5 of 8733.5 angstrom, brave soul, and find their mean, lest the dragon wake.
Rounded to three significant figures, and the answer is 54.7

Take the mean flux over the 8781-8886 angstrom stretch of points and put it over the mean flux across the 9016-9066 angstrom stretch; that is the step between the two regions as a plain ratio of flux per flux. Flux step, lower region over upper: 1.00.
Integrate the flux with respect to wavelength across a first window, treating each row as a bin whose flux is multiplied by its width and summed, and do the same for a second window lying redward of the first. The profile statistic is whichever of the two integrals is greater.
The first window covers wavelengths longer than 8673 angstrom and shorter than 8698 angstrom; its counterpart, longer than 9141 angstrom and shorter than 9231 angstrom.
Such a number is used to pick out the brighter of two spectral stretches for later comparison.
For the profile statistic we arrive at 4996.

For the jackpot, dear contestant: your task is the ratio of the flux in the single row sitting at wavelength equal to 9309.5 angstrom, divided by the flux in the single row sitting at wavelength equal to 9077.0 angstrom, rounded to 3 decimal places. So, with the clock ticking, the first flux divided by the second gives 1.033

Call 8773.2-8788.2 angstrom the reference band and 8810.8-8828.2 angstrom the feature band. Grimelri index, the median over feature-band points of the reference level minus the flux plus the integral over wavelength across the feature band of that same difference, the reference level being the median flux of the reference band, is 19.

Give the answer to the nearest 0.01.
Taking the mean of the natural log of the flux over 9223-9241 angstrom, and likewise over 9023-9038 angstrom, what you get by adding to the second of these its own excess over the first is 3.99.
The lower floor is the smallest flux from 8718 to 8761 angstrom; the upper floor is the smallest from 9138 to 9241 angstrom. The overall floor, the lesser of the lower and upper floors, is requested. 54.40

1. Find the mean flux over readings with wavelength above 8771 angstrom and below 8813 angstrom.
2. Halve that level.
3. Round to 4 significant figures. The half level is 27.42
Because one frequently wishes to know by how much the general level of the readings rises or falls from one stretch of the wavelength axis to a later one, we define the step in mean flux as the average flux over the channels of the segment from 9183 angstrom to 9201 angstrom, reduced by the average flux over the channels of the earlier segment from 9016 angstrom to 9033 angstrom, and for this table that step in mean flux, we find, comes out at 1.2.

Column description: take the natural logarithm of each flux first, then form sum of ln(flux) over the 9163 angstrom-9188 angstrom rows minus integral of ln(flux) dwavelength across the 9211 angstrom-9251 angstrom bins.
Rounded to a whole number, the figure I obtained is -120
